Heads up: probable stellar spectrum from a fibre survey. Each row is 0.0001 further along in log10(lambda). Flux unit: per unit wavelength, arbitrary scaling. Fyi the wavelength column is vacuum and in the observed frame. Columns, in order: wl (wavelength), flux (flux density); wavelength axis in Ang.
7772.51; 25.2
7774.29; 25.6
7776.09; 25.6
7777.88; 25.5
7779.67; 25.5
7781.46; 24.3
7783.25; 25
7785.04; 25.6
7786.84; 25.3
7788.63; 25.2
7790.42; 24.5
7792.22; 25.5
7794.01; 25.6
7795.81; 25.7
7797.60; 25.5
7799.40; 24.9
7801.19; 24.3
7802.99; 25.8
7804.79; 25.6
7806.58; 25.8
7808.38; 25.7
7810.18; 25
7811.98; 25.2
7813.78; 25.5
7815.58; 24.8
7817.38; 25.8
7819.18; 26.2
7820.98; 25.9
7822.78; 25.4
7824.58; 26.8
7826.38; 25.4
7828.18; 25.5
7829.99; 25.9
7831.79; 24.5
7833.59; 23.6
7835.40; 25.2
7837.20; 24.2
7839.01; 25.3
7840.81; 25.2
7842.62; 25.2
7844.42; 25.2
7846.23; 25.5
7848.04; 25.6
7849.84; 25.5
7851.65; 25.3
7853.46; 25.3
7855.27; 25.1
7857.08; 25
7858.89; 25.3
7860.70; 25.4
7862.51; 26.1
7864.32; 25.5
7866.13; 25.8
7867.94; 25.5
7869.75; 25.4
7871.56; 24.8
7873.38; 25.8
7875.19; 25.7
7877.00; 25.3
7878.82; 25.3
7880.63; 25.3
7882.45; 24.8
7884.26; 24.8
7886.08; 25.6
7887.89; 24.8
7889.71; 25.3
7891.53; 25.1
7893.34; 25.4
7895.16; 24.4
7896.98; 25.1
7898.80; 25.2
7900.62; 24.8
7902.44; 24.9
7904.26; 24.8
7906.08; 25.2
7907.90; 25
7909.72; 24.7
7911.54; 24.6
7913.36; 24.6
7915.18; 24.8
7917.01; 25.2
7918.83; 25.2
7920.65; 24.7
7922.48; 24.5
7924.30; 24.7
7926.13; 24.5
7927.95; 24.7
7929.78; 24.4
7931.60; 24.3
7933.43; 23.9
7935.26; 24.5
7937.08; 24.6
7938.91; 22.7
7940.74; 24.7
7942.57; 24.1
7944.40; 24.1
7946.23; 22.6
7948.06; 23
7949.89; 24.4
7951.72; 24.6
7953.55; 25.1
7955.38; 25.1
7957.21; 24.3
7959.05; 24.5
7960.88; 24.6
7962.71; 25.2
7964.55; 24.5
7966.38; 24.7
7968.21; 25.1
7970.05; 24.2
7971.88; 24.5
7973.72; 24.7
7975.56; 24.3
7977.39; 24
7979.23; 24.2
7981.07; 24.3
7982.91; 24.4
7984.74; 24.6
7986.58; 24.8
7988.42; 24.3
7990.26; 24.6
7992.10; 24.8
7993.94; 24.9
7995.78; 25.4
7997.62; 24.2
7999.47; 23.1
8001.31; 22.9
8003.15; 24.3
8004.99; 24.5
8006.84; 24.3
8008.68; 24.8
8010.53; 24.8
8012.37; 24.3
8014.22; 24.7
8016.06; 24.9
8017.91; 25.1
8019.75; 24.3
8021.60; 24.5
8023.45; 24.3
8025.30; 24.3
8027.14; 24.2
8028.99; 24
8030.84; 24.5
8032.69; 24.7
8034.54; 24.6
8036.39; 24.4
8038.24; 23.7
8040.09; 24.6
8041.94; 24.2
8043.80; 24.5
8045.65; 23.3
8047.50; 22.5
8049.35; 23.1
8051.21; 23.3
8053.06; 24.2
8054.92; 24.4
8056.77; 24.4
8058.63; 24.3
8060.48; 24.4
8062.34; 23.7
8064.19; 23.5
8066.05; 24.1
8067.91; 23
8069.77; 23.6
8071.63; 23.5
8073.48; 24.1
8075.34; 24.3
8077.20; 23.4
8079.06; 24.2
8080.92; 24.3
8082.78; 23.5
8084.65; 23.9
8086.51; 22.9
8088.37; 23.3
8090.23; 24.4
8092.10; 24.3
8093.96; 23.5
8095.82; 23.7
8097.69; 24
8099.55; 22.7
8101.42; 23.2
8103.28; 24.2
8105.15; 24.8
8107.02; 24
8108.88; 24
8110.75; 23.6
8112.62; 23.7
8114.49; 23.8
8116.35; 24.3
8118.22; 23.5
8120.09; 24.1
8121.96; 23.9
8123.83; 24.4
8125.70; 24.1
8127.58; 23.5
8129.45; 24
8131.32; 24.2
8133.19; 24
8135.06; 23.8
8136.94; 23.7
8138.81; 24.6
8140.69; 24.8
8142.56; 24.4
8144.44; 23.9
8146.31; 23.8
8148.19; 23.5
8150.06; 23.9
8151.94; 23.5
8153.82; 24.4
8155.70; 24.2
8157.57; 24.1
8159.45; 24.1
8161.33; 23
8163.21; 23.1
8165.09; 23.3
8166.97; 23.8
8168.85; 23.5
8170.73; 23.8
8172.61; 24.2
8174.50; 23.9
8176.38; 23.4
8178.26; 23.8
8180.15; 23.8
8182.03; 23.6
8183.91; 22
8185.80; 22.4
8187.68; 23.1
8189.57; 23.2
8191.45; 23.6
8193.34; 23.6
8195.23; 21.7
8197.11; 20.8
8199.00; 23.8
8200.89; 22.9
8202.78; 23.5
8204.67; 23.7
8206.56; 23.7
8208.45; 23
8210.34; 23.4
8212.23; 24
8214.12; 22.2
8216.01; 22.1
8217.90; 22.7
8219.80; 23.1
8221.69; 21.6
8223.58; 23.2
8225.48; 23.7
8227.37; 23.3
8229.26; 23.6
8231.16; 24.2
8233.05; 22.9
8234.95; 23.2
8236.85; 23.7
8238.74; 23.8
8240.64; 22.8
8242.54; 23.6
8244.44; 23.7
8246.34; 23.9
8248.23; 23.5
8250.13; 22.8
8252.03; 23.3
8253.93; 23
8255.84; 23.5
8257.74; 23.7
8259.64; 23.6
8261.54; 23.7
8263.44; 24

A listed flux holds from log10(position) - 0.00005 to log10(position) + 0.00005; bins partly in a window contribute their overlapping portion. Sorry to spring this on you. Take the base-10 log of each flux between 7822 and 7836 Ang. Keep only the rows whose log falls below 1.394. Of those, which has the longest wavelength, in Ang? 7833.59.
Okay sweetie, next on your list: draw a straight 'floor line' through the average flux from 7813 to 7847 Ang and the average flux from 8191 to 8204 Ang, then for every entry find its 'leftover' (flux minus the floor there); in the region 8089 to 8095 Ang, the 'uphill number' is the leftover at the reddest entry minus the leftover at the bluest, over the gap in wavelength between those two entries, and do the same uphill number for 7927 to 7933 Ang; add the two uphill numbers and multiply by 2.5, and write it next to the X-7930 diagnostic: -0.8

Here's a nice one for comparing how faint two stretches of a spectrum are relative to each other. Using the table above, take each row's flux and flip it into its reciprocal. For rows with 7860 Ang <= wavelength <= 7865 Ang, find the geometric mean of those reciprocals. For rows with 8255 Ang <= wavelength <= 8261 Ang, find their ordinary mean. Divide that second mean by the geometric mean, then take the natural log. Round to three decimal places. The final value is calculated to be 0.084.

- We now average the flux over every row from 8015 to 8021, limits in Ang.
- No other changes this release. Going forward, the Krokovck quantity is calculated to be 24.8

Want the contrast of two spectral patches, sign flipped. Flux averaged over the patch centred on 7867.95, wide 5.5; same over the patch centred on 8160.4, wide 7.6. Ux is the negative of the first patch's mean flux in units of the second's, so -1.08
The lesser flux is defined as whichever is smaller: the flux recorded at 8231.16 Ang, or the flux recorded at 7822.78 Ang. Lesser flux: 24.20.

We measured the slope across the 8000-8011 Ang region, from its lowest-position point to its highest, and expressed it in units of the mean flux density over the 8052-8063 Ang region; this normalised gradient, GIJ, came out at 0.009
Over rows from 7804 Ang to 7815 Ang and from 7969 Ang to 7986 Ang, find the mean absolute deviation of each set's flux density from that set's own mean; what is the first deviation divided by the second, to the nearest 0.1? 1.4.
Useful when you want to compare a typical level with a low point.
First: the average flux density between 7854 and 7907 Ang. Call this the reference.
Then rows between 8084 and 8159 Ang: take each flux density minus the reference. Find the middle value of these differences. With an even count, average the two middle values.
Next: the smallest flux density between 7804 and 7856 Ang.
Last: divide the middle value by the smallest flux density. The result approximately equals -0.054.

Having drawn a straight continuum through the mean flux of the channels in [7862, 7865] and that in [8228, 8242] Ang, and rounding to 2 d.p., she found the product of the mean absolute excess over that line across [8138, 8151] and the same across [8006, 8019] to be 0.09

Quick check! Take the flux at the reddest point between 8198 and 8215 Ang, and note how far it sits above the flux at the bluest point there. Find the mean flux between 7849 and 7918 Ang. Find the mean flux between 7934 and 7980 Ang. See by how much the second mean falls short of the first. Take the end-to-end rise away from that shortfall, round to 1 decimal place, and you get 2.4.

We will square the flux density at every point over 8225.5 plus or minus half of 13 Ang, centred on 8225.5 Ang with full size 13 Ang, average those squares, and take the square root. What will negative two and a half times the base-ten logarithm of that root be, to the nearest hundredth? -3.42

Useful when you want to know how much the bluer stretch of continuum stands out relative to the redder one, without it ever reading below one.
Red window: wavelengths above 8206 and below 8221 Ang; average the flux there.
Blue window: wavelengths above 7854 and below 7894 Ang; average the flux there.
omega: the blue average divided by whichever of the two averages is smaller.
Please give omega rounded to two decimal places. 1.10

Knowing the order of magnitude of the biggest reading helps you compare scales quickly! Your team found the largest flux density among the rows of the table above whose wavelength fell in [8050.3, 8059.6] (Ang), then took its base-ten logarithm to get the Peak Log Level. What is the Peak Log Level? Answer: 1.39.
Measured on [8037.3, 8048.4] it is 1.39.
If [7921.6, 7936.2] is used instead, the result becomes 1.39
